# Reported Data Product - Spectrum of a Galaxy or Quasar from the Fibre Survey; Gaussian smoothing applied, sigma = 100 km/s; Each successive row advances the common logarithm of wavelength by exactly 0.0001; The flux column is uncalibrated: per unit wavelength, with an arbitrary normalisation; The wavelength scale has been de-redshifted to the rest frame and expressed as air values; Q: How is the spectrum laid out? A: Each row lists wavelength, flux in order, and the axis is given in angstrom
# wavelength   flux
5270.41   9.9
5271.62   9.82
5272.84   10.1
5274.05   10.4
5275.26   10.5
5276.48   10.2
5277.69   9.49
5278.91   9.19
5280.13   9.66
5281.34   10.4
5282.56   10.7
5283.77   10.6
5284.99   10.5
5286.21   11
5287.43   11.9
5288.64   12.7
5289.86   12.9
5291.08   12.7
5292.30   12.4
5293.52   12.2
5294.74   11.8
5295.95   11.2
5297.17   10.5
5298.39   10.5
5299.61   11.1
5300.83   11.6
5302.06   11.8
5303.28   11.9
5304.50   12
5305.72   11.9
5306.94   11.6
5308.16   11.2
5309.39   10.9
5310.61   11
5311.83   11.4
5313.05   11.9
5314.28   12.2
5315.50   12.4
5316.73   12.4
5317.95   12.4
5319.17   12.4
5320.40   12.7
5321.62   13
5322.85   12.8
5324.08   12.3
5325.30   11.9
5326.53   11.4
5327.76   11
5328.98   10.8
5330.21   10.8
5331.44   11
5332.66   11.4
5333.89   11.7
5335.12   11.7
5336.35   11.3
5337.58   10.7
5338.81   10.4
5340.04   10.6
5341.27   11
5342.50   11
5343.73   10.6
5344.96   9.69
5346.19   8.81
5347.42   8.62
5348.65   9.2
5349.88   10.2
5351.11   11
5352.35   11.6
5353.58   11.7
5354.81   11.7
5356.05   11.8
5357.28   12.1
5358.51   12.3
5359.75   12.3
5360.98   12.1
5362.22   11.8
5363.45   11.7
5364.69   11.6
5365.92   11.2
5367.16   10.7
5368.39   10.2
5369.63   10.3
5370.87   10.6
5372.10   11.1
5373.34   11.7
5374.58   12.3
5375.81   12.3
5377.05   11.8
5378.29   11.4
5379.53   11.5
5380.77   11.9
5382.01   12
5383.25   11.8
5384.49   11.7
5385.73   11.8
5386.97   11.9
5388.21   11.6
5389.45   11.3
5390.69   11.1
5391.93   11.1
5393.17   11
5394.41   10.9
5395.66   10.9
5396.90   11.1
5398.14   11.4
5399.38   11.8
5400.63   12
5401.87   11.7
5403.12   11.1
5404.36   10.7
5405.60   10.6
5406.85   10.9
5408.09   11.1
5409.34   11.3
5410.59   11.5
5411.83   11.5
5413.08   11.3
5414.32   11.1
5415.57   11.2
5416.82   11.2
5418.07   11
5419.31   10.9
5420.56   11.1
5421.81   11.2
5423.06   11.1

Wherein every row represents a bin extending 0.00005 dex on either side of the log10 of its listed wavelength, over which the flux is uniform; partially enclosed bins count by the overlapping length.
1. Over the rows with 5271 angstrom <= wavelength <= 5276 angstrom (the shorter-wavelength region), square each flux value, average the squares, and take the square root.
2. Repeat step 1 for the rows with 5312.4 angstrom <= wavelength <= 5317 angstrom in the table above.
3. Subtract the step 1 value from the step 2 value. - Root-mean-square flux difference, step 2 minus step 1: 2.0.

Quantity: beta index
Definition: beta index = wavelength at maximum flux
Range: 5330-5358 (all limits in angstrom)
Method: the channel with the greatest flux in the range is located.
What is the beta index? 5357.28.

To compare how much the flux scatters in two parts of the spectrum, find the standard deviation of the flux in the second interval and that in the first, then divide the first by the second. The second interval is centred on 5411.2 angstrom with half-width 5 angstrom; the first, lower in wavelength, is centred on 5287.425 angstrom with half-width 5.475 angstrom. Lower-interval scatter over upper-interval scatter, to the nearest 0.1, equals 4.9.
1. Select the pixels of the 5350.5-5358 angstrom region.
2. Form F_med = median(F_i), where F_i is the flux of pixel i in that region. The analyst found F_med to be 11.7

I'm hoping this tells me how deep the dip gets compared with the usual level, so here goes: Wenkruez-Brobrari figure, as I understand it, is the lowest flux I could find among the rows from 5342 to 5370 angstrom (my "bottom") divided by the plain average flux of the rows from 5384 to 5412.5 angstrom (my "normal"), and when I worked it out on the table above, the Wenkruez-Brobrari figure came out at 0.763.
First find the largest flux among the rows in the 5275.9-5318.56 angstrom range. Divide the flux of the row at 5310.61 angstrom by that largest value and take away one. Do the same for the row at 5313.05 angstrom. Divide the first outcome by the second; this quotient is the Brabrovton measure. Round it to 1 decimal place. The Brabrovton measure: 1.9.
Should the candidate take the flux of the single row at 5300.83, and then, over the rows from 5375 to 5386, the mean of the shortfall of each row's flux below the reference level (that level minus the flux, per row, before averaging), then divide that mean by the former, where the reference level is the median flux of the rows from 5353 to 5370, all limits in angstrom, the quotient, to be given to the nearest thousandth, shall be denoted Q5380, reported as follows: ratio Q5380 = -0.009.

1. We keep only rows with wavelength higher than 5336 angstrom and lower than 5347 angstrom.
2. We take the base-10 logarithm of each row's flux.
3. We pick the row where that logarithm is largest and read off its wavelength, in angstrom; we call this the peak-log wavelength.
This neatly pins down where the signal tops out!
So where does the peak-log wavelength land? 5336.35 angstrom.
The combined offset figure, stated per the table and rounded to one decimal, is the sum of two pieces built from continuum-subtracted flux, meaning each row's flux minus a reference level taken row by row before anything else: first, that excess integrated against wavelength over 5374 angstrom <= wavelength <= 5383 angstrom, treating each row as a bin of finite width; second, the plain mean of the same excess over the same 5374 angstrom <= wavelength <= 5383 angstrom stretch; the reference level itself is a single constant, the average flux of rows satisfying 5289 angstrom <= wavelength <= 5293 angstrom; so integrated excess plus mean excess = -7.6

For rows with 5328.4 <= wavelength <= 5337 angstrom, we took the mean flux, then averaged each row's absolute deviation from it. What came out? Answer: 0.32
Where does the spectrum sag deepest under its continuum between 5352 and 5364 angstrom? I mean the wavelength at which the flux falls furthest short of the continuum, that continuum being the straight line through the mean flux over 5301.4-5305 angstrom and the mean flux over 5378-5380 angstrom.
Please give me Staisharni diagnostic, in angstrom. 5352.35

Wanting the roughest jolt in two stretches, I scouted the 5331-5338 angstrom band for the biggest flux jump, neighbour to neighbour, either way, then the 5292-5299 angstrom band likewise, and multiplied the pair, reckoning 0.420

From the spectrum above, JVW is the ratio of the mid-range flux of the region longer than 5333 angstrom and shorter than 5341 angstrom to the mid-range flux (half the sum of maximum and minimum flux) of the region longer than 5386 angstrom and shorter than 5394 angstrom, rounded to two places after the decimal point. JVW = 0.97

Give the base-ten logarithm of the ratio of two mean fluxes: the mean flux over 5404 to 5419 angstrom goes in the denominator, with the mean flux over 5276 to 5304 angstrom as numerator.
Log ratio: 0.002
